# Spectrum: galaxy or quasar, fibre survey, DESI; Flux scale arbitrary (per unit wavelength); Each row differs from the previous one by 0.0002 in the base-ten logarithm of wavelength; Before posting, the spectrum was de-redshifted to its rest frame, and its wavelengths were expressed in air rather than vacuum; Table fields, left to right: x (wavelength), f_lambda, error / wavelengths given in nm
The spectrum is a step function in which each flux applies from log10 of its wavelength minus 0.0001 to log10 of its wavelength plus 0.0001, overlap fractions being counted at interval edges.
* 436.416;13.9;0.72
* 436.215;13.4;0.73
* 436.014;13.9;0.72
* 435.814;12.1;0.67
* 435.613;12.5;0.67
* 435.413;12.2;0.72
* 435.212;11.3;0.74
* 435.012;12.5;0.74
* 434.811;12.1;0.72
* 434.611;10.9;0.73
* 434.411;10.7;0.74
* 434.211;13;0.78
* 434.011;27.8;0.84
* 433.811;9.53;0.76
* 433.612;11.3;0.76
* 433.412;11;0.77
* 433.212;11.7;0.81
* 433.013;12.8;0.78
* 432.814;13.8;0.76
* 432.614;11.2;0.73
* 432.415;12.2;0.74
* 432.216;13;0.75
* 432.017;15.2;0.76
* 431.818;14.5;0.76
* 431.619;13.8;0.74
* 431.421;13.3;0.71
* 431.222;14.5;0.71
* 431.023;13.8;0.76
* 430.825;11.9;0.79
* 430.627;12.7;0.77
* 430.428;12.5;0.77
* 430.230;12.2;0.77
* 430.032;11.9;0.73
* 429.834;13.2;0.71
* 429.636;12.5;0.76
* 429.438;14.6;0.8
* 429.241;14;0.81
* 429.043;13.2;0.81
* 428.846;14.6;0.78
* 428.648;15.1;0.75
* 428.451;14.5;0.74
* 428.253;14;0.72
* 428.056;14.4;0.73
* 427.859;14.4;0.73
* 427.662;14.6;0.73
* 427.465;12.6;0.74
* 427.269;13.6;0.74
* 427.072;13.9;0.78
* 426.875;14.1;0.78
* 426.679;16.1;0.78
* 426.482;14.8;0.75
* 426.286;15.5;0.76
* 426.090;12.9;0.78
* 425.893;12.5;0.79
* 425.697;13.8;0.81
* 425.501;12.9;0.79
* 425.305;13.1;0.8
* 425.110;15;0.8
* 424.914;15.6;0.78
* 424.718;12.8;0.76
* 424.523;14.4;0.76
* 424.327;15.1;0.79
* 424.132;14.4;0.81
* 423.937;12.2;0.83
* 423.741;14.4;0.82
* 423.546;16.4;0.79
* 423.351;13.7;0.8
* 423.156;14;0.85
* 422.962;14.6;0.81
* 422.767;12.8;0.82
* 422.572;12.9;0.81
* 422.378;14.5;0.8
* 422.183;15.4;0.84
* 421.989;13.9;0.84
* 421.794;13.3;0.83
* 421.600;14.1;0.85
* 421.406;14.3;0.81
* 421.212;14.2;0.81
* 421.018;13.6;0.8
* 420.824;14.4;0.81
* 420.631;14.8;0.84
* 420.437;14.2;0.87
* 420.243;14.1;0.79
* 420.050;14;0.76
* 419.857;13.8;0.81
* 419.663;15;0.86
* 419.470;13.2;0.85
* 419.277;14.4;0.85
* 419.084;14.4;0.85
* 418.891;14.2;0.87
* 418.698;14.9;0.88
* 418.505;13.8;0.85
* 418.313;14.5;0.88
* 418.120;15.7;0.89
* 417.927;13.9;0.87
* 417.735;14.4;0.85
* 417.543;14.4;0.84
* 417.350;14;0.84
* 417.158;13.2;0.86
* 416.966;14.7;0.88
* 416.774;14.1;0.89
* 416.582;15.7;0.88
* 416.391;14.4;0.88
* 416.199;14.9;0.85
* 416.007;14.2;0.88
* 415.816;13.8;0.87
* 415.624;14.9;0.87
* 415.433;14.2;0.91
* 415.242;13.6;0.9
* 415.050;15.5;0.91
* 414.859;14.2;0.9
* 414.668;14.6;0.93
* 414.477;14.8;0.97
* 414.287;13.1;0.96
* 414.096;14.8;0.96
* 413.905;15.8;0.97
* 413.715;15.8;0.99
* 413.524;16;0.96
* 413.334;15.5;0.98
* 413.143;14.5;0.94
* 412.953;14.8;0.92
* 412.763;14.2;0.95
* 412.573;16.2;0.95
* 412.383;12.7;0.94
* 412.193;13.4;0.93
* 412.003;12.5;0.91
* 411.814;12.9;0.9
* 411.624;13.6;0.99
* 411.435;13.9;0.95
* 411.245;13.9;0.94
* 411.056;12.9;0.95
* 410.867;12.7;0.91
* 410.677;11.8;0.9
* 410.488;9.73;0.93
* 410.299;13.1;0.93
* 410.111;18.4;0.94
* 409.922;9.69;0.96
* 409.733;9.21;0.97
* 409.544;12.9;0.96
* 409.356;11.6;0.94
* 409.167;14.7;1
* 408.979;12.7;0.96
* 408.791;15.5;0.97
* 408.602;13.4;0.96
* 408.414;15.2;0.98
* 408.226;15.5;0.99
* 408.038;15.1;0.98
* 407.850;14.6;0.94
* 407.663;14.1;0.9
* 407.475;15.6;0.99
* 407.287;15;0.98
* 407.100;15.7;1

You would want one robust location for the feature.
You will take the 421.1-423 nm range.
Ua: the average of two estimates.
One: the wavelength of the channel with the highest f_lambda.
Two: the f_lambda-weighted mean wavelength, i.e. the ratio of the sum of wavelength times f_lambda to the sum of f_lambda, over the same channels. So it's 422.13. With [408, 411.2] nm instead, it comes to 409.79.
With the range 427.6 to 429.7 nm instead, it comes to 428.64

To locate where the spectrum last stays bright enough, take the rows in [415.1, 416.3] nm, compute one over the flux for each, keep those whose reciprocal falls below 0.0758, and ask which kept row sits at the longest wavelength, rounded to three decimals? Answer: 416.199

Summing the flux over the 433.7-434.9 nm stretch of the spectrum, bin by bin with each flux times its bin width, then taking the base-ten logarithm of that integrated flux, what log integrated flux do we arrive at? 1.23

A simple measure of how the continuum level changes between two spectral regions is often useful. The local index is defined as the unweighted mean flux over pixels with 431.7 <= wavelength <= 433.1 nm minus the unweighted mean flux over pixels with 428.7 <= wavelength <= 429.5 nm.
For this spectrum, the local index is -0.9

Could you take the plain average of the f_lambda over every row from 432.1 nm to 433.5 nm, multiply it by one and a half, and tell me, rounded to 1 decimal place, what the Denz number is 18.4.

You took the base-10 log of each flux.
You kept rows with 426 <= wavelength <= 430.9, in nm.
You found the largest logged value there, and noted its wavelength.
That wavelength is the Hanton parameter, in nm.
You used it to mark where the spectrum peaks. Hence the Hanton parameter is 426.679 nm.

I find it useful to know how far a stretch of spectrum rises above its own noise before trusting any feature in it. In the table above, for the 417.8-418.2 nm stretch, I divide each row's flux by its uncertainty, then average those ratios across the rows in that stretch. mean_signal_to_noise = 16.8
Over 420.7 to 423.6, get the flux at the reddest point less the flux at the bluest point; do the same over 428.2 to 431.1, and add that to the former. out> 2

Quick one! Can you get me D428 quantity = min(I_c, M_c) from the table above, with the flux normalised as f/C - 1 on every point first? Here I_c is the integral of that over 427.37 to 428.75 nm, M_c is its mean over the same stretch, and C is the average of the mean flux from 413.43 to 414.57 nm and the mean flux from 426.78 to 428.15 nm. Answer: -0.025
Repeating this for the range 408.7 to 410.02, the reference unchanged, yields -0.197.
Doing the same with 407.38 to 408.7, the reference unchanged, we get 0.020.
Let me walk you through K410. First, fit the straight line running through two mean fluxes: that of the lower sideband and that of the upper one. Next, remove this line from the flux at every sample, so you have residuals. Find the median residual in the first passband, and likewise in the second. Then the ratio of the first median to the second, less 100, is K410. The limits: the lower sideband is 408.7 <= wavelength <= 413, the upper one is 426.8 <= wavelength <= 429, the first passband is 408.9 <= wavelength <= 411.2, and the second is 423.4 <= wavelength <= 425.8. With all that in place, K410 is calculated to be -101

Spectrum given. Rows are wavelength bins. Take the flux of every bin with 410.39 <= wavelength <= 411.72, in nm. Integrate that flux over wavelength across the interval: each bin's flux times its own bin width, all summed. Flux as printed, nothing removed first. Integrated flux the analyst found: 16.8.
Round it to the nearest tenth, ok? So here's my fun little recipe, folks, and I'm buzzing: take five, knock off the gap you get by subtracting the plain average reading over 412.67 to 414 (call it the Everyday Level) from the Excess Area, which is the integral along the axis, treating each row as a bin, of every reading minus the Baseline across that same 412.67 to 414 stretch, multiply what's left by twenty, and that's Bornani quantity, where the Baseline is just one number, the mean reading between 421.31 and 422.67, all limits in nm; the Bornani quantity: 373.3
